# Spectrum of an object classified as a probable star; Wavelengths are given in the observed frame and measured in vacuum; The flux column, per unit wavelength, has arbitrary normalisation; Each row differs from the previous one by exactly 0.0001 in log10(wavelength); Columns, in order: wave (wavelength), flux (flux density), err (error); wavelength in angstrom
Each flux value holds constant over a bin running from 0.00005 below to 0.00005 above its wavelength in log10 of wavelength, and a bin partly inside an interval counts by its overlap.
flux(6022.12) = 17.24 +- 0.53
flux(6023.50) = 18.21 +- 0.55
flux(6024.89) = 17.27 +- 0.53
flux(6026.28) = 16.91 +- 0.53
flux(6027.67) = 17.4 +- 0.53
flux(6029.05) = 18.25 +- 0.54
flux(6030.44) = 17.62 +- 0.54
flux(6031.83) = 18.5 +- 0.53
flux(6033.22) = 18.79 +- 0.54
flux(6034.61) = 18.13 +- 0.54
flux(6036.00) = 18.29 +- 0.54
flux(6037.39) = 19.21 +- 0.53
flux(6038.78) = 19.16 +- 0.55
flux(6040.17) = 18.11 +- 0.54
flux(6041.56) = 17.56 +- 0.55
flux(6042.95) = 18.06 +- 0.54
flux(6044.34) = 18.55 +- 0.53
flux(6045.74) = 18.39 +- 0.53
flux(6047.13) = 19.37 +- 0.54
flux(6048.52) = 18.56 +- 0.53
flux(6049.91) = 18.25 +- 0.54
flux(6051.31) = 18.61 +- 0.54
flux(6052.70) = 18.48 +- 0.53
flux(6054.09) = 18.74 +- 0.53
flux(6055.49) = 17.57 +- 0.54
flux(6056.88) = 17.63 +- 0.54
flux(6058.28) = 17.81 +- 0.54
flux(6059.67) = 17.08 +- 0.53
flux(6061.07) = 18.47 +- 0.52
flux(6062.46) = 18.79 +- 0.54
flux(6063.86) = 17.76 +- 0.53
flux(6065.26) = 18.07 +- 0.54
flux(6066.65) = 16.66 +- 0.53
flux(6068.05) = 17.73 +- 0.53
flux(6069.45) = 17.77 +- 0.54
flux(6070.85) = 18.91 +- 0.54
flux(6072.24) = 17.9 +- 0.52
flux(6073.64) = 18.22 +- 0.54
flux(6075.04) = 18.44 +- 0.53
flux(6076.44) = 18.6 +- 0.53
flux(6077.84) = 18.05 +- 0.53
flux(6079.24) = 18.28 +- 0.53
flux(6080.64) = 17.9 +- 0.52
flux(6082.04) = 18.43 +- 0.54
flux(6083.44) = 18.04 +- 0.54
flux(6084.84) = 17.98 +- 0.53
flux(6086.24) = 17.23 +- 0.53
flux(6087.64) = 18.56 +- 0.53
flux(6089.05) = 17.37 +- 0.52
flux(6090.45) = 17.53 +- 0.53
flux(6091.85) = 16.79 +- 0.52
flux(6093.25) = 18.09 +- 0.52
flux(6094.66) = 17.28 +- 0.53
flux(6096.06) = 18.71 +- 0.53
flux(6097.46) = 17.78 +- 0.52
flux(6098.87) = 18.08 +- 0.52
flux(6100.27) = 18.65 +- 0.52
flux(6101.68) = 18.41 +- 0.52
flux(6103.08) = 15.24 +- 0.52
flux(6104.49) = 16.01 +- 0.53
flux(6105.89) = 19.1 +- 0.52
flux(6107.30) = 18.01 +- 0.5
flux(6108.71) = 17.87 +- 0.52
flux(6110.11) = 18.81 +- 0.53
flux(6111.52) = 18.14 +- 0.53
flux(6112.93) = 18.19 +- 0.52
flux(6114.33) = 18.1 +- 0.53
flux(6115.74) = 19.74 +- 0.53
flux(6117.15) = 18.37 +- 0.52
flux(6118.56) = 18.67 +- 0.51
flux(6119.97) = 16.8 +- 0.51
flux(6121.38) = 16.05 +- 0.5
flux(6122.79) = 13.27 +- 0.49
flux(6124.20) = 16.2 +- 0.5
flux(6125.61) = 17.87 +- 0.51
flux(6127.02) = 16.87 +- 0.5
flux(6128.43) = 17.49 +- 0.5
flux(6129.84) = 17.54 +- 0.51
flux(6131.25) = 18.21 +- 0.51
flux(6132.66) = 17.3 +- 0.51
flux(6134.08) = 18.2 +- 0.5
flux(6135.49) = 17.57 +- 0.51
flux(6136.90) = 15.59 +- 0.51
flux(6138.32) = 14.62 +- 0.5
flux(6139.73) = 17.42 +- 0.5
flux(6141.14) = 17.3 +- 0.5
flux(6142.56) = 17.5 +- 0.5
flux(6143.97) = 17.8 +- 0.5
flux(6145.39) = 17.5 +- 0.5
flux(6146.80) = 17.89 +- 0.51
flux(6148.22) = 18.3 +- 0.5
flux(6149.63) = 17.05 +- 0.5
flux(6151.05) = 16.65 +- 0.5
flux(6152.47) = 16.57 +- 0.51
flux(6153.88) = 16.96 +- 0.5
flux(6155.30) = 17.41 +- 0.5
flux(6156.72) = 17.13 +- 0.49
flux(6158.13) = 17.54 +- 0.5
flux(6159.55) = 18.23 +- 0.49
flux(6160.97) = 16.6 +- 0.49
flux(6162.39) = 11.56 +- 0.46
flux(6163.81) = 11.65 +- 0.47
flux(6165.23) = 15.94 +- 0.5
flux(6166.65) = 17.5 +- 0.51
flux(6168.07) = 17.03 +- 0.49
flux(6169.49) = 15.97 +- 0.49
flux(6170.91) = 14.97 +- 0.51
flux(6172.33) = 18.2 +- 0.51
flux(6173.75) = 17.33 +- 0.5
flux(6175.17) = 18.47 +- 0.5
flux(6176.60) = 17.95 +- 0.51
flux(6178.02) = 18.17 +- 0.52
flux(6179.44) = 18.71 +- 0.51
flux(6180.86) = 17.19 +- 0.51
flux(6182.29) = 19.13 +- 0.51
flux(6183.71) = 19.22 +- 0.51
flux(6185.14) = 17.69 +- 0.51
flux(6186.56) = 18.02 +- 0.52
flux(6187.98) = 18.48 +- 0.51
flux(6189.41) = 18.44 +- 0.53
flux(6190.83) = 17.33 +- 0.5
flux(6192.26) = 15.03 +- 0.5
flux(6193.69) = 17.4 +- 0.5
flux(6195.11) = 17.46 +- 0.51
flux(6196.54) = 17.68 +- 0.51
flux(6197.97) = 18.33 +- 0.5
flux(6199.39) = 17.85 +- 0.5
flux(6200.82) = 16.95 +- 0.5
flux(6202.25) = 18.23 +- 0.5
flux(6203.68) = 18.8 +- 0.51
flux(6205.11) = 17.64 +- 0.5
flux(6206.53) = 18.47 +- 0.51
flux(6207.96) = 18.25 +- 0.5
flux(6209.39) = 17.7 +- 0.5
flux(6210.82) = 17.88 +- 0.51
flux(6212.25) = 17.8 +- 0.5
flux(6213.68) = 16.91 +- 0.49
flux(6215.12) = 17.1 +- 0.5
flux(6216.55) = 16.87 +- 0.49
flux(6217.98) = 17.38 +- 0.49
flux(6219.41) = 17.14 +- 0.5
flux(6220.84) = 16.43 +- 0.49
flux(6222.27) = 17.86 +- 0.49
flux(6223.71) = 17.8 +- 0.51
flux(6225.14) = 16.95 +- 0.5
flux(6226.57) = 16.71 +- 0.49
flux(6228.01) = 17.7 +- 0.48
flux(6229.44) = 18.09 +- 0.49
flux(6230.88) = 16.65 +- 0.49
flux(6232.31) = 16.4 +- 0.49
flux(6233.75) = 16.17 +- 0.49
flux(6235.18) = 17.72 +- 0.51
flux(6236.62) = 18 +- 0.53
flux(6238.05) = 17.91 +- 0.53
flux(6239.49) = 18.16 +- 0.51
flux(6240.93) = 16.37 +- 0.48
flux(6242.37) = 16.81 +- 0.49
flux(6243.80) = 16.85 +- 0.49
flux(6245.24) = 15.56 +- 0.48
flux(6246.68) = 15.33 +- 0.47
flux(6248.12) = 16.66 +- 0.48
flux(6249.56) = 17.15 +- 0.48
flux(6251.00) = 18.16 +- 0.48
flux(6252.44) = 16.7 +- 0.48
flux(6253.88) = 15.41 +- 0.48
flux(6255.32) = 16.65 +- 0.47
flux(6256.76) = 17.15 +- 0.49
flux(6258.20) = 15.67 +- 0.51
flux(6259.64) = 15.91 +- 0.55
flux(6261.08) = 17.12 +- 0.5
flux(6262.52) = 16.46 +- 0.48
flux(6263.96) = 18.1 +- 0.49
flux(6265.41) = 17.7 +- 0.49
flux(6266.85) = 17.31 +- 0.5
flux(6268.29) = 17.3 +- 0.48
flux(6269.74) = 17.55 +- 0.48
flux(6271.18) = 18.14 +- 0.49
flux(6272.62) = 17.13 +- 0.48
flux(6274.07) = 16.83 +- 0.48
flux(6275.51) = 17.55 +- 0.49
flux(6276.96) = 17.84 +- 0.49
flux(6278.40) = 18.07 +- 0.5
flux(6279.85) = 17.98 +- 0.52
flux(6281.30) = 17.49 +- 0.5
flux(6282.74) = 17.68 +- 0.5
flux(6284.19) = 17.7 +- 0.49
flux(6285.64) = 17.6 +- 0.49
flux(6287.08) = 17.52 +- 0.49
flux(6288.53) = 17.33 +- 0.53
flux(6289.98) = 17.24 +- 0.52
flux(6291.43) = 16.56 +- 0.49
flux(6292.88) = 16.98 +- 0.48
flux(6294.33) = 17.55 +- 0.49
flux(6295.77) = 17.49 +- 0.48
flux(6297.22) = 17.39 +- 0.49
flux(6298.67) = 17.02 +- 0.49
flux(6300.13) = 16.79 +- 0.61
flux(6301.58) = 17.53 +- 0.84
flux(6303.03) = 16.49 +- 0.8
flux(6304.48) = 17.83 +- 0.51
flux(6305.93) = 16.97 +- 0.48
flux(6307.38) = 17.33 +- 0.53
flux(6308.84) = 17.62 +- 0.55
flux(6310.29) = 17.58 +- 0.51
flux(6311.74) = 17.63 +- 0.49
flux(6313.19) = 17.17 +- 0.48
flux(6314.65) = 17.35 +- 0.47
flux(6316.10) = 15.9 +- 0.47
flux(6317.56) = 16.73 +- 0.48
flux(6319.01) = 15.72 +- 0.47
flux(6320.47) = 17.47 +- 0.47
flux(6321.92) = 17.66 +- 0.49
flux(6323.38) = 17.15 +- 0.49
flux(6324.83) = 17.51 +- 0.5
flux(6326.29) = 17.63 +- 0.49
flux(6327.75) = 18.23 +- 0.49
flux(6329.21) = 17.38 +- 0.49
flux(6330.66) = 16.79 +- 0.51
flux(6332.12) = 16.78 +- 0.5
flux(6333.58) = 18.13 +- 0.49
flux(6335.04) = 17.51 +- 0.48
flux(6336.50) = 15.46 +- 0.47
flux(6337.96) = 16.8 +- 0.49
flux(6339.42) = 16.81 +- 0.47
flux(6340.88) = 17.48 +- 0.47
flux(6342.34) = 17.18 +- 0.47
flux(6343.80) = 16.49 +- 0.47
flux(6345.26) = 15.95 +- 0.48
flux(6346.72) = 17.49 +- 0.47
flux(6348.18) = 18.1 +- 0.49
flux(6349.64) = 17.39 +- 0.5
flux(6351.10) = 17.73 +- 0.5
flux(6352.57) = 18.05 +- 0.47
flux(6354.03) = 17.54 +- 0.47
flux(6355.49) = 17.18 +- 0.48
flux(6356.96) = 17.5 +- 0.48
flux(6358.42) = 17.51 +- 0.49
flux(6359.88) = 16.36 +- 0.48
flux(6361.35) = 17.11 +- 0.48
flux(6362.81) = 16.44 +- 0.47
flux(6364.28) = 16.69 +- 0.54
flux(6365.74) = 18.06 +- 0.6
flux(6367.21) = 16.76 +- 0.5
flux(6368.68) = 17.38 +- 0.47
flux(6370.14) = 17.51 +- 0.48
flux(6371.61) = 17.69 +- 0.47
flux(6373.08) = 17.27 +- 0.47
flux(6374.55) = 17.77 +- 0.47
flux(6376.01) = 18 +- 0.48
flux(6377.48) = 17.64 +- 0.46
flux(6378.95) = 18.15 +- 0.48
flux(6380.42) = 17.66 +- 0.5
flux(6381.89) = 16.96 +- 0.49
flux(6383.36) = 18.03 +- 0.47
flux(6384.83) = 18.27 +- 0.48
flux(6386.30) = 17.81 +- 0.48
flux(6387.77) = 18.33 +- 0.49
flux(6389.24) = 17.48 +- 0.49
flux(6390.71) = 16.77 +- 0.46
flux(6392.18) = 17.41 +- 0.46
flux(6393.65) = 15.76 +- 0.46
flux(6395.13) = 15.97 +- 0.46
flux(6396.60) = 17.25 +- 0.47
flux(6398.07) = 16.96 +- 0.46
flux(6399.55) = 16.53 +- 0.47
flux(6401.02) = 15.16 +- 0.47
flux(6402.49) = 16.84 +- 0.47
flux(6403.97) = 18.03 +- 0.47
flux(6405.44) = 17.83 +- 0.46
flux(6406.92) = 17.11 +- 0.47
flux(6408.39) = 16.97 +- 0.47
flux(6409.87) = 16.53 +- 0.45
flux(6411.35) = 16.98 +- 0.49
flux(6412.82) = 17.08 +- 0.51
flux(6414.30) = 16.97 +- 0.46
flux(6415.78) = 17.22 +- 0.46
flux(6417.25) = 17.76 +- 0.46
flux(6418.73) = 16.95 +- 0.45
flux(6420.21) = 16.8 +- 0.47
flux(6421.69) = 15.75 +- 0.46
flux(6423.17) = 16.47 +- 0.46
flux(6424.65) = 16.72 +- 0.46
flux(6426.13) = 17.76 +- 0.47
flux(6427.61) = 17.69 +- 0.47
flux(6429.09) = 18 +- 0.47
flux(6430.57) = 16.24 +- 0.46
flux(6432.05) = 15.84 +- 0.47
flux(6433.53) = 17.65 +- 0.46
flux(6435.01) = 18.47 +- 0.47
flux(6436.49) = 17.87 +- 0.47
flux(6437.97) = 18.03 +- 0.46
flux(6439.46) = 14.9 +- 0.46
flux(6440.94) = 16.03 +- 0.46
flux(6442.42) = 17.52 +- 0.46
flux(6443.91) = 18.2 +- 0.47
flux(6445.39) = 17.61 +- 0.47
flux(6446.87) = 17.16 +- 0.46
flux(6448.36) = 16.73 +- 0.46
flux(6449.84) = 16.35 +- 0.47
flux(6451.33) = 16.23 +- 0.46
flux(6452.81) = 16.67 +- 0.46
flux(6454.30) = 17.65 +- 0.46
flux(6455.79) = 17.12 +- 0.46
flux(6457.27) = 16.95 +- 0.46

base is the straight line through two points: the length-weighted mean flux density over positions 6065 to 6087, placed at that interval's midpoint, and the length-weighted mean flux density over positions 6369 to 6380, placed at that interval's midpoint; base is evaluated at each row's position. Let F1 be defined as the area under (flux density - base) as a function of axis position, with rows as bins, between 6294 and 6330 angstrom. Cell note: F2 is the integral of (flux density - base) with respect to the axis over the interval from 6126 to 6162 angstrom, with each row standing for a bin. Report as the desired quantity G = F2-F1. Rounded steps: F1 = -19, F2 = -27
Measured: -8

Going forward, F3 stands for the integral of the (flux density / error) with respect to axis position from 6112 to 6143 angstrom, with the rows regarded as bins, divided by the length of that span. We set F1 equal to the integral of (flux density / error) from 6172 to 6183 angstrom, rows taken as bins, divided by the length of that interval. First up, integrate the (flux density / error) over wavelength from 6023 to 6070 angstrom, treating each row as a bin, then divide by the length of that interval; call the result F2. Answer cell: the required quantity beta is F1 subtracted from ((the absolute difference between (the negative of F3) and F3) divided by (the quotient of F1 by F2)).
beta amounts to 29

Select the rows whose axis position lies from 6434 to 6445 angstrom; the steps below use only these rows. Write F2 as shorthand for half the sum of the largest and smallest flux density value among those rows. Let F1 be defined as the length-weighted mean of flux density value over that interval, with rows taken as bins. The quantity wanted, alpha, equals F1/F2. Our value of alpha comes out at 1.04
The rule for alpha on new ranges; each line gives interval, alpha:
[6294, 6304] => 1.01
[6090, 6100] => 1.00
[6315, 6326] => 1.01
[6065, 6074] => 1.01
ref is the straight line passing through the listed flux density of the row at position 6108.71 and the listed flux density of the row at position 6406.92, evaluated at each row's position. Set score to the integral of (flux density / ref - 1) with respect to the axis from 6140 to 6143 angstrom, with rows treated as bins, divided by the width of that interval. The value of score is -0.022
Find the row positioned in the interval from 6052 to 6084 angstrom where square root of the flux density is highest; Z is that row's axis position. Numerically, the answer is 6070.85 angstrom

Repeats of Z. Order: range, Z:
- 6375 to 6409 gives 6387.77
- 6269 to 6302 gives 6271.18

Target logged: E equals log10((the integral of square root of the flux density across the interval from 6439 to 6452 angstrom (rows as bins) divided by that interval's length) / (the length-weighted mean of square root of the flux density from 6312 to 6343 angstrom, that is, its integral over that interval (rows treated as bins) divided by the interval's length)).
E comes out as -0.004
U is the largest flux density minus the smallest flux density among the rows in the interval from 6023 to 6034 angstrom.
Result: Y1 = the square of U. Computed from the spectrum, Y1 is 3.5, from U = 1.9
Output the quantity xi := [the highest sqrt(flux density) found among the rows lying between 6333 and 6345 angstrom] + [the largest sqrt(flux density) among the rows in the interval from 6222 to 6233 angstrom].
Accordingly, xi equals 8.51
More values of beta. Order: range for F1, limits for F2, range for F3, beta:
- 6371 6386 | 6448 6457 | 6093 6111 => 30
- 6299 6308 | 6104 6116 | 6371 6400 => 60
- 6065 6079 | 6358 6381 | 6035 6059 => 38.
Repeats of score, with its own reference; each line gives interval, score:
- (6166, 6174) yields -0.052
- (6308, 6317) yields -0.009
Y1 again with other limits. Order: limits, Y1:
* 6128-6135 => 0.8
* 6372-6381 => 0.8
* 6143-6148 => 0.2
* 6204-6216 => 2.4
